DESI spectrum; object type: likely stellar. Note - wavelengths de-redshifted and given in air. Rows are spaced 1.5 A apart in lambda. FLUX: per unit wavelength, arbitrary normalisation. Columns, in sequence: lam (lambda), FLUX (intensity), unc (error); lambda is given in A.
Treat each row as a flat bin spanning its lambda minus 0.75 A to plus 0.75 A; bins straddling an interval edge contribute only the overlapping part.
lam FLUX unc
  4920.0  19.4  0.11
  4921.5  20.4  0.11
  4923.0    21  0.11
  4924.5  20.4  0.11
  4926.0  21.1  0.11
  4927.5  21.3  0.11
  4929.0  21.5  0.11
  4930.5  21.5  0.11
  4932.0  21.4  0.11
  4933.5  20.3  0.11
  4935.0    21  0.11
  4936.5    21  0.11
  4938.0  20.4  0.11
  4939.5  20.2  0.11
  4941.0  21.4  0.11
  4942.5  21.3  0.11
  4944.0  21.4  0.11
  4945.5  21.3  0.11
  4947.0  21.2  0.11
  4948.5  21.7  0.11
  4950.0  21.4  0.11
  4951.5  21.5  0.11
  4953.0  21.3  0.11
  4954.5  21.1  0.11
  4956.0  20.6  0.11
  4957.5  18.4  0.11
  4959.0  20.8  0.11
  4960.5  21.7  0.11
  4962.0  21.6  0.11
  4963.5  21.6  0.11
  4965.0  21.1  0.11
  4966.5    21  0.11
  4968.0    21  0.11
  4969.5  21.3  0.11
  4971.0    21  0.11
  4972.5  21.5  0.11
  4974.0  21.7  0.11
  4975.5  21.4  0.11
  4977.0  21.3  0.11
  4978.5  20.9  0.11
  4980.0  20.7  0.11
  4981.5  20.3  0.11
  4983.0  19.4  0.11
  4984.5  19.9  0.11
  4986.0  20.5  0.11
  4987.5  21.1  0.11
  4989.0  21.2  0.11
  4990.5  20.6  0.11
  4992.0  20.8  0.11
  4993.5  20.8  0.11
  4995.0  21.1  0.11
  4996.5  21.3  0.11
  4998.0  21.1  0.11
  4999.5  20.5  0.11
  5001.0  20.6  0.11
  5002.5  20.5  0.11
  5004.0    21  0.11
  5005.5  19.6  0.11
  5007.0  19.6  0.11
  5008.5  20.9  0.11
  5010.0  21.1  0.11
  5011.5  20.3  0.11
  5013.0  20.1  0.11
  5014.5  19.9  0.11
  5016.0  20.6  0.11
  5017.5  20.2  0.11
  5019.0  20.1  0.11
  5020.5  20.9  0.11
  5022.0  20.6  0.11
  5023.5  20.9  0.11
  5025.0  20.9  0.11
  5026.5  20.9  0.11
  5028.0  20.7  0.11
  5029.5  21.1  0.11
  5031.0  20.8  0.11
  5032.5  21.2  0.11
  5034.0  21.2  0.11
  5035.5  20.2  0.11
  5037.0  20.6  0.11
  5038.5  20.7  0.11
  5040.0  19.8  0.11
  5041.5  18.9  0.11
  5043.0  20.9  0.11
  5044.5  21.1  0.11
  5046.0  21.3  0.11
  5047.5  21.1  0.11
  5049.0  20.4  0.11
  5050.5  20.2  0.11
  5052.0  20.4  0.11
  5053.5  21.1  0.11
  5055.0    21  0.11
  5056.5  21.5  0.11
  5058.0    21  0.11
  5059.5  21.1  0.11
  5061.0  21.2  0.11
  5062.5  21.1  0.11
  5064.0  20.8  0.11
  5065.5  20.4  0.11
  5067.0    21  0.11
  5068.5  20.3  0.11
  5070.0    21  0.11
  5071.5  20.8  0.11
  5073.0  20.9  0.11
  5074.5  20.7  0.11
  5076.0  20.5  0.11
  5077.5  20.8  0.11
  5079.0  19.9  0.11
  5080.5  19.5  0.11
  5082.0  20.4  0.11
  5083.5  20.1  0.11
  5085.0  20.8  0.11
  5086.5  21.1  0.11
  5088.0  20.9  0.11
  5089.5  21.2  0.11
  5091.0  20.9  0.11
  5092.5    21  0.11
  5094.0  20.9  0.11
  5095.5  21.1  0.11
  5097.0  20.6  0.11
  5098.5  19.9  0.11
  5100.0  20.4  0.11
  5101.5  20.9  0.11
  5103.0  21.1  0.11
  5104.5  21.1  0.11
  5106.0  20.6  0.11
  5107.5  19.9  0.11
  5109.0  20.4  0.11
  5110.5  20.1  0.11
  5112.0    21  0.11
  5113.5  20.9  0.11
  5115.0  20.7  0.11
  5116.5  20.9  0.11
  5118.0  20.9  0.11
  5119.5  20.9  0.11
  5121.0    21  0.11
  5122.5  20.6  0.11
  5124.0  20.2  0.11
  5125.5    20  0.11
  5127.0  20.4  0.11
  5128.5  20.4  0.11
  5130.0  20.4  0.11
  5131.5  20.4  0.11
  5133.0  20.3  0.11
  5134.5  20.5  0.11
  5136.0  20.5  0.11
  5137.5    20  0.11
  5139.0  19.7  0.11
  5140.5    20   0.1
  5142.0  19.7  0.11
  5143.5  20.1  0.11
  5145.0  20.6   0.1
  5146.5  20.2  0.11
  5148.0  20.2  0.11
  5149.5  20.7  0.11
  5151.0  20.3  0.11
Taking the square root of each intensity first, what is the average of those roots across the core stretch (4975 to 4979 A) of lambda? 4.60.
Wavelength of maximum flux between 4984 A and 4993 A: 4989.0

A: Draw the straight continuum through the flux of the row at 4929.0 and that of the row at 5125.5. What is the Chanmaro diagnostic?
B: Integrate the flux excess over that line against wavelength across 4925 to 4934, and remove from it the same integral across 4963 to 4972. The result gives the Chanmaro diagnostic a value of -2.4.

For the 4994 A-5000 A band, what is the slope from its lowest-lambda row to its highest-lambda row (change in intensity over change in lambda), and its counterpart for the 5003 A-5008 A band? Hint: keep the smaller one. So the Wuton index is -0.47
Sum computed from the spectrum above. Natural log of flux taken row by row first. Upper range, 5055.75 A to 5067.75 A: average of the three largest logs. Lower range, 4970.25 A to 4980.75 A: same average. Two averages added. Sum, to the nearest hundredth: 6.13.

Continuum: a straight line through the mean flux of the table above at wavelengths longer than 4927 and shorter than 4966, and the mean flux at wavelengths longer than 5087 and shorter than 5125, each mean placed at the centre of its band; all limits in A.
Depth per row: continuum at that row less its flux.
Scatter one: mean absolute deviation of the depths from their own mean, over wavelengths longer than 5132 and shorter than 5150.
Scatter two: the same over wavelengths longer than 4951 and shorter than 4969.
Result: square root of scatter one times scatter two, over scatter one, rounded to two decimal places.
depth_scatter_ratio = 1.42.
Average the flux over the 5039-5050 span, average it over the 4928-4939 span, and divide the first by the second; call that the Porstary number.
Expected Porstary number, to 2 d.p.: 0.98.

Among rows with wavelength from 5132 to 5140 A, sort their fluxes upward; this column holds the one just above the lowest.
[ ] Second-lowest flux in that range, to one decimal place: 20.0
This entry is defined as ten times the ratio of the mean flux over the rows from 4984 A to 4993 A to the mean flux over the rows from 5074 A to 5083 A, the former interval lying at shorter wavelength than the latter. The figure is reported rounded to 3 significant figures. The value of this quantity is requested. 10.2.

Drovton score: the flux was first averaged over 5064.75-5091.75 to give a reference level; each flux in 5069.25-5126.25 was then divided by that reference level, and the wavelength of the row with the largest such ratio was 5089.5 A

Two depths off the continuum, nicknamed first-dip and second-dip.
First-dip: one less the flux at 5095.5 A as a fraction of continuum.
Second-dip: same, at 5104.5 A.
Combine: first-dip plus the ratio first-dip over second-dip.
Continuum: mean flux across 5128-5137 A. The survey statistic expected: 1.0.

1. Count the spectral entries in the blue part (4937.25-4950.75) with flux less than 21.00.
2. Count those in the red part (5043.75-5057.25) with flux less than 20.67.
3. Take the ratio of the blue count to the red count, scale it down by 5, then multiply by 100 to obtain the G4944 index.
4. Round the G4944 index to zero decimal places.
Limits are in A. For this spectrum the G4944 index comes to 13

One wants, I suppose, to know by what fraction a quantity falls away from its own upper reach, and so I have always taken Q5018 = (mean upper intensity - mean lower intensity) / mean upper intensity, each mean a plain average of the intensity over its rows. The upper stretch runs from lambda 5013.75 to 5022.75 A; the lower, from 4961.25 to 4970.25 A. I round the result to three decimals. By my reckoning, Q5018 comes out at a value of -0.043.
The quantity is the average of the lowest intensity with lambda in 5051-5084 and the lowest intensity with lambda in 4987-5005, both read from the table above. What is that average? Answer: 20.0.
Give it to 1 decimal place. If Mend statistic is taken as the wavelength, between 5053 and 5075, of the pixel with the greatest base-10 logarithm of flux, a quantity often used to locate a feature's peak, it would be 5056.5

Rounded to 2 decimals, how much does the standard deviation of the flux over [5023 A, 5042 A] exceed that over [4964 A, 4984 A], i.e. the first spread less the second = 0.05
